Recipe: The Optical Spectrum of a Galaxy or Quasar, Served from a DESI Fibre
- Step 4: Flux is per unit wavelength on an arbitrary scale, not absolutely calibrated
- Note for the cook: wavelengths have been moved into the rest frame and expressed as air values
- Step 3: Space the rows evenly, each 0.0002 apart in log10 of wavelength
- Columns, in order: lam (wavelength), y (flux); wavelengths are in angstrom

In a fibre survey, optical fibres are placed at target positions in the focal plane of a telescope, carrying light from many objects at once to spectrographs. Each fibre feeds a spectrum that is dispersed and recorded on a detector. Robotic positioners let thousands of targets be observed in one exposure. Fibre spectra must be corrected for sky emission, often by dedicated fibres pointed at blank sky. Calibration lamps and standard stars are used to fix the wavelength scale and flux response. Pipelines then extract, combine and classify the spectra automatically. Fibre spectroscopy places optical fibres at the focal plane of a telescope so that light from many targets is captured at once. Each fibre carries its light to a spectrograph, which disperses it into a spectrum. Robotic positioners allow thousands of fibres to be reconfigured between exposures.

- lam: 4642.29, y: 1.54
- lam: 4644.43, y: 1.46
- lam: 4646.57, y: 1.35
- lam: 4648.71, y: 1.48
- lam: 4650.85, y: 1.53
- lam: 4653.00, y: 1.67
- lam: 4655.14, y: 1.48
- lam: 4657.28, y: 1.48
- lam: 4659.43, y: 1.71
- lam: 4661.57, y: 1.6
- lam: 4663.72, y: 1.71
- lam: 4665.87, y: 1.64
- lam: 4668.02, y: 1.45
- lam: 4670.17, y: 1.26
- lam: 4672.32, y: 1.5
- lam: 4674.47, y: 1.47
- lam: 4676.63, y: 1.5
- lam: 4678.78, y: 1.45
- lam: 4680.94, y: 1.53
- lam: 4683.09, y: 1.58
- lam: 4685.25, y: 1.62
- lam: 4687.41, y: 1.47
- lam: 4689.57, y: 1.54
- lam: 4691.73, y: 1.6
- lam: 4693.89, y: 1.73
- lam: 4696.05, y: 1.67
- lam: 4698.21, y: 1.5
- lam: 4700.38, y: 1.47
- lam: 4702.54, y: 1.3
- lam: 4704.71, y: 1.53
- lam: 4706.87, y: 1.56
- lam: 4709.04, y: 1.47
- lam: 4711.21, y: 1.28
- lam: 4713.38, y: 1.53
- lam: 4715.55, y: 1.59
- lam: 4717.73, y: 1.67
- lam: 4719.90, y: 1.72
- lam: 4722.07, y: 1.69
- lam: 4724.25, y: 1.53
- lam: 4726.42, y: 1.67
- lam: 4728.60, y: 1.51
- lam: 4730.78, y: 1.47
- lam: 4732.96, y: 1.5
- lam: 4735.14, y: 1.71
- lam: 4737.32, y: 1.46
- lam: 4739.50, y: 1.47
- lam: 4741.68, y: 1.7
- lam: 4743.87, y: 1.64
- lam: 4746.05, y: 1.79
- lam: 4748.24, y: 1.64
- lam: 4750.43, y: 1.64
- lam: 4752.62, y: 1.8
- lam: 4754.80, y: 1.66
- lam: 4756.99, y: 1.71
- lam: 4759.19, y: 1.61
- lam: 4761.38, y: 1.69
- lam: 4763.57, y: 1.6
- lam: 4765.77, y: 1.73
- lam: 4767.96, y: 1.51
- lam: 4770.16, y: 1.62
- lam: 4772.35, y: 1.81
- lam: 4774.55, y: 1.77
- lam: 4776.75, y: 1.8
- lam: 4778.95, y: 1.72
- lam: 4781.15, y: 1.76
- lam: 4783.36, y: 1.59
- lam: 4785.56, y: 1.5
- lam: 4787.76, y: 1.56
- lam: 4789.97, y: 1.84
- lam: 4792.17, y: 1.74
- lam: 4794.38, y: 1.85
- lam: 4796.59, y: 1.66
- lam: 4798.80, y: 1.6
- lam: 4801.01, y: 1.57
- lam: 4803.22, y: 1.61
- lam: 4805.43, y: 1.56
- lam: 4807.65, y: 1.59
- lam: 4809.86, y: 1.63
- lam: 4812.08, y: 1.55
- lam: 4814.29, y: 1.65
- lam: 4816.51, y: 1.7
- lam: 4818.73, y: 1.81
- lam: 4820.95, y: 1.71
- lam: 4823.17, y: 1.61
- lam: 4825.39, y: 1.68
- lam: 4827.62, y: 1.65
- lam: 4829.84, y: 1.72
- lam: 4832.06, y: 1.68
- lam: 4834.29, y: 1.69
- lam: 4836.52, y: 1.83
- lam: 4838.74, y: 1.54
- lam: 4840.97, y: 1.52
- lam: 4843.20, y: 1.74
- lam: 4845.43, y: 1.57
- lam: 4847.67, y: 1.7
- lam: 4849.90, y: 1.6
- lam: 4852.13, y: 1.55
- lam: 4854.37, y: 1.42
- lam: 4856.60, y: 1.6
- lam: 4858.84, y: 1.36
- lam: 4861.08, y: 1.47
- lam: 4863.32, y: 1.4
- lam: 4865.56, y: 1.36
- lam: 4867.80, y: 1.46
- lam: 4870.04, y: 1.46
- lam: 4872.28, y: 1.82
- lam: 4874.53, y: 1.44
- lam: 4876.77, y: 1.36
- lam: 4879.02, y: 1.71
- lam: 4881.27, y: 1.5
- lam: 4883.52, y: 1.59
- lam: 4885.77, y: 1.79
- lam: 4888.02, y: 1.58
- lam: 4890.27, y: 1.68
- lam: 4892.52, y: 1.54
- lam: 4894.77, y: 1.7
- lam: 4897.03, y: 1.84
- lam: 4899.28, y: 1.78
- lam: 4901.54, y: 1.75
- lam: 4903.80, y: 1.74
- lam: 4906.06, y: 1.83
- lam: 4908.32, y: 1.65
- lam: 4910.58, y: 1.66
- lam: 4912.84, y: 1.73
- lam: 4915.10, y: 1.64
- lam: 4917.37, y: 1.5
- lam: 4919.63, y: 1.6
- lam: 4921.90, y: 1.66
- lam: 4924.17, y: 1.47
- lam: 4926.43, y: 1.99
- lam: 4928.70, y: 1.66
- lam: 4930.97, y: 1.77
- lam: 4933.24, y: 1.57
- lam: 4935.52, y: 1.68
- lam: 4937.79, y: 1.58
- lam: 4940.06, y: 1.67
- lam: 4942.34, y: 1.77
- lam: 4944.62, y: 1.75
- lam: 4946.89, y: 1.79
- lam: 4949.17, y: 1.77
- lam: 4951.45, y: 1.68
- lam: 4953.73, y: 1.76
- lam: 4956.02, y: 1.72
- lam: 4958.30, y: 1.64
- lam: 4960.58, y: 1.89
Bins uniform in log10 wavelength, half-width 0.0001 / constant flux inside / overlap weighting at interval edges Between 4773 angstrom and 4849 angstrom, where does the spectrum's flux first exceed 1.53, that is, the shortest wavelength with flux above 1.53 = 4774.55 angstrom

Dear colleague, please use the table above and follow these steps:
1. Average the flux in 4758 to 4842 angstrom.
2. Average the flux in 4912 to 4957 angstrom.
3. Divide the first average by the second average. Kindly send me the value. 0.99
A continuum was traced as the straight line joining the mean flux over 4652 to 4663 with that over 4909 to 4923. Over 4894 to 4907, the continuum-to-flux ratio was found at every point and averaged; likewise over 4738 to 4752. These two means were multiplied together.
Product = 0.90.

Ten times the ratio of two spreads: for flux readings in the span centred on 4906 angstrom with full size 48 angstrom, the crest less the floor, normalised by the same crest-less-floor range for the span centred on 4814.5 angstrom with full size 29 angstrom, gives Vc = 20.0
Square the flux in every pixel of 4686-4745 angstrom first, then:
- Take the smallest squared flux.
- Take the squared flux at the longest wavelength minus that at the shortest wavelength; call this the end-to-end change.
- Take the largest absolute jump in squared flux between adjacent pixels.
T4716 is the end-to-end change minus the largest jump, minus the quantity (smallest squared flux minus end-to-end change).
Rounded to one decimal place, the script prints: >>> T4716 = -1.4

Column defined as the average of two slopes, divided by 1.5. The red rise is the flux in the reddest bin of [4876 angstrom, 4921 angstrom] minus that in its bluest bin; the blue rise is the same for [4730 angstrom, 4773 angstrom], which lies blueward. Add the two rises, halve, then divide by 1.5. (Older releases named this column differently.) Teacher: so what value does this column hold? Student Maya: 0.19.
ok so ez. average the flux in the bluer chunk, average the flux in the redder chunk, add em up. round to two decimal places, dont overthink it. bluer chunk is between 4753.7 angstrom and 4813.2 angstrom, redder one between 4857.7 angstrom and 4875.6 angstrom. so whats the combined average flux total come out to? 3.13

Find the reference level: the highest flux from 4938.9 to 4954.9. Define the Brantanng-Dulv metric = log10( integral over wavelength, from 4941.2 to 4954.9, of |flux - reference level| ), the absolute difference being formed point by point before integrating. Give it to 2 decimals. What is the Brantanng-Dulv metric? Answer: -0.30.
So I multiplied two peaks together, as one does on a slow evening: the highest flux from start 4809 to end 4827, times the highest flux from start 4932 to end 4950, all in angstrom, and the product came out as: 3.24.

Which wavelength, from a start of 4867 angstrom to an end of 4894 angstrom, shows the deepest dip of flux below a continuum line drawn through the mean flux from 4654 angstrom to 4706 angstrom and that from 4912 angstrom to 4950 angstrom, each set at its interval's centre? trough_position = 4876.77 angstrom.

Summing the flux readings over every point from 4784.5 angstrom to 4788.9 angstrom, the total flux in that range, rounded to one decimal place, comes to 3.1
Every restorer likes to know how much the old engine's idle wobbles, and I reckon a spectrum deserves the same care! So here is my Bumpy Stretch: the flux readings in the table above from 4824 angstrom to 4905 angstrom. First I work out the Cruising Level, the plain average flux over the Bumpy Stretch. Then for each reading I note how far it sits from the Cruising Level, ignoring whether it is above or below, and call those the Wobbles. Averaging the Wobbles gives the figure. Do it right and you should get 0.122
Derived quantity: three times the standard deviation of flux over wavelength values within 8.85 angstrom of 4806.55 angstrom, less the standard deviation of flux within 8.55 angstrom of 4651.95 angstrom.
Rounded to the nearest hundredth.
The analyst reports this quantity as -0.01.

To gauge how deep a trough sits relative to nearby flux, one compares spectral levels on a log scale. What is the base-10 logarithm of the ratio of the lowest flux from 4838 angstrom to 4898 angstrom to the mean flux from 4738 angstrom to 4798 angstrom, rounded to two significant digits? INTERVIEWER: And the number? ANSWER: -0.092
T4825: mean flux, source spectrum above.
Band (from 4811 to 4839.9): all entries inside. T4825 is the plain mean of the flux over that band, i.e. 1.68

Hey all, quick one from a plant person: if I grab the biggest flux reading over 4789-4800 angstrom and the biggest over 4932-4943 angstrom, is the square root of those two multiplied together 1.81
